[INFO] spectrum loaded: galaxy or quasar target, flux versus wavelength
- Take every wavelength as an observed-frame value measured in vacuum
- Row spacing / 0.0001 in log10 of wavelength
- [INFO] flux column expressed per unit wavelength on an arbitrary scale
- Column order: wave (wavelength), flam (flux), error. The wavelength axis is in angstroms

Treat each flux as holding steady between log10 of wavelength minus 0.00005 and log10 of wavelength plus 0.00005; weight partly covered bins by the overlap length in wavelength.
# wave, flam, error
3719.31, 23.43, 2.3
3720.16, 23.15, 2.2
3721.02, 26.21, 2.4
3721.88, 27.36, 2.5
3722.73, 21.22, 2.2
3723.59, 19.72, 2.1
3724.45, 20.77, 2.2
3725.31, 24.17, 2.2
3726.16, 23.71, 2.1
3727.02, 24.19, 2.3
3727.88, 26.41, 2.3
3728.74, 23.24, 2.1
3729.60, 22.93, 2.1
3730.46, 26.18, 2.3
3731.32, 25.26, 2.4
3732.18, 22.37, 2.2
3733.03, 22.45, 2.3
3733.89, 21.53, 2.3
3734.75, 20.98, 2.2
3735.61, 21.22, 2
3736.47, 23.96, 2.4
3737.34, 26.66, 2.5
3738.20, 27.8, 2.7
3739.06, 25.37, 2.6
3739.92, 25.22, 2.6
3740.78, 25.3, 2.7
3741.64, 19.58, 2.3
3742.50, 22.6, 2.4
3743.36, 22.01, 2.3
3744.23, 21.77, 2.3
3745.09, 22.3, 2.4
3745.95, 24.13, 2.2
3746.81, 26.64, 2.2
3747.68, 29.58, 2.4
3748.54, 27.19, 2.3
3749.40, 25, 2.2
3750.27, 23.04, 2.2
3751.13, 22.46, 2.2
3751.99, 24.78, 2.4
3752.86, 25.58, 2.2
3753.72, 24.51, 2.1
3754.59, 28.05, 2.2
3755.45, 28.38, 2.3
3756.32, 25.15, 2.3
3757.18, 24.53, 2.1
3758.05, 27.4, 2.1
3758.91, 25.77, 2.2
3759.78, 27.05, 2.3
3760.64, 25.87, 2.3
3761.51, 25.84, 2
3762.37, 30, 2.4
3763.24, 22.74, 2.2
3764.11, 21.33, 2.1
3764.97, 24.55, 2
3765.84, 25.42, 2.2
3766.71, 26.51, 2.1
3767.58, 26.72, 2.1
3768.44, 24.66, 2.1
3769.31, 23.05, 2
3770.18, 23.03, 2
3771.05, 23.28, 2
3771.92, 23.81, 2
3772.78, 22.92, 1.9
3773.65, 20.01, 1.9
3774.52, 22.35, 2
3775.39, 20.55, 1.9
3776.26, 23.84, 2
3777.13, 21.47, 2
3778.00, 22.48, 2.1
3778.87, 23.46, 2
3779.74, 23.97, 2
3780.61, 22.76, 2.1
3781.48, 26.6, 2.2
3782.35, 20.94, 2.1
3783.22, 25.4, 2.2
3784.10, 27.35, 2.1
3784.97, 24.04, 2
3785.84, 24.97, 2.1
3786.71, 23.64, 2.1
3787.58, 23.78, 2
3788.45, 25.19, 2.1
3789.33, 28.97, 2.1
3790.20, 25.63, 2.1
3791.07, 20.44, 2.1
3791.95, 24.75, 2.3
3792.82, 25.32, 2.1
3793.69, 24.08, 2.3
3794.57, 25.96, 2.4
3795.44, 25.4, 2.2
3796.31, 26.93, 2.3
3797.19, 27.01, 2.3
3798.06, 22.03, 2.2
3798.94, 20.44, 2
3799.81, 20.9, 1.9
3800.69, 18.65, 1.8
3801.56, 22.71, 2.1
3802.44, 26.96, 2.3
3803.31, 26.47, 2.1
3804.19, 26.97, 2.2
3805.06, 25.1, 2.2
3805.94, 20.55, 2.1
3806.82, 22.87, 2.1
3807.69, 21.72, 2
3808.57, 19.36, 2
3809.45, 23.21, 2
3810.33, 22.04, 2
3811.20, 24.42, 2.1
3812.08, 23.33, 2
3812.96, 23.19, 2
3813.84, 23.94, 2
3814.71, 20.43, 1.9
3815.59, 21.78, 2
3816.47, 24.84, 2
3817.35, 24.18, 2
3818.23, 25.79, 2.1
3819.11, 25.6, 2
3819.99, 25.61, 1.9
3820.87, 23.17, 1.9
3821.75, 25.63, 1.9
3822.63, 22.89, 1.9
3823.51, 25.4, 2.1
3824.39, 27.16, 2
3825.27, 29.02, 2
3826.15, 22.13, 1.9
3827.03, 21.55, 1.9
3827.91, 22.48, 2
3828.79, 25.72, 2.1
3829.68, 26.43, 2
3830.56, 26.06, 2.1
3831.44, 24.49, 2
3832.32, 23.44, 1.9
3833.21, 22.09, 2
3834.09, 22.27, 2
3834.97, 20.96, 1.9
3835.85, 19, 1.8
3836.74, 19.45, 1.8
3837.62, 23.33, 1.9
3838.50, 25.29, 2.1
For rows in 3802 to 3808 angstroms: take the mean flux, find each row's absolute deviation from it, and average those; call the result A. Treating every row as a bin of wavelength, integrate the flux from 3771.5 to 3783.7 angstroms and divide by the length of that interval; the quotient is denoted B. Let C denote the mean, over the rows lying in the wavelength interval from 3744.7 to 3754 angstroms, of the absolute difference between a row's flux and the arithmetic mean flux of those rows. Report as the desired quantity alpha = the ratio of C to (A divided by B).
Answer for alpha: 16.3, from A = 2.3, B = 22.9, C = 1.62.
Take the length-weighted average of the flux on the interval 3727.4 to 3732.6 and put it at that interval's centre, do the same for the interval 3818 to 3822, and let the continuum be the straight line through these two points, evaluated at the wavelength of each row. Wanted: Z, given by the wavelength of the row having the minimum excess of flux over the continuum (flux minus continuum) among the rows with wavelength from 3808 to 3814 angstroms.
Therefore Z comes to 3808.57 angstroms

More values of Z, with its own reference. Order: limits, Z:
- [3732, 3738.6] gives 3734.75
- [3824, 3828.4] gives 3827.03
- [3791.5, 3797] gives 3793.69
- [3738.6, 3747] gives 3741.64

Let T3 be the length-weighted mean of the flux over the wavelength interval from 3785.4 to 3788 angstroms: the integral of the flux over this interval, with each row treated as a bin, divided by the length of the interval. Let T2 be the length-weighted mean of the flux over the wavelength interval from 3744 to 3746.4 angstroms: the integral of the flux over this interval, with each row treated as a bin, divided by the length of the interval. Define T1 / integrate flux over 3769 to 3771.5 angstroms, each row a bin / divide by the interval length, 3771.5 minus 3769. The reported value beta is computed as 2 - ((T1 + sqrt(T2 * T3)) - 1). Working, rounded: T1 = 23.1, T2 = 22.9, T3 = 24.2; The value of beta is -43.6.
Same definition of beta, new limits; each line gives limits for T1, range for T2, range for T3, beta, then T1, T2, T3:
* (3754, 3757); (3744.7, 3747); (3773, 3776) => -46.5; 26.8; 24.2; 21.3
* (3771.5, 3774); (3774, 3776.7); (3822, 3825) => -43.1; 22.4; 22.2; 25.4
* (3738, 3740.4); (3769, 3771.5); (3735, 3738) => -46.5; 26.0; 23.1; 24.0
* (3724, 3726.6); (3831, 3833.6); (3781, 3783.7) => -43.7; 22.9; 23.3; 24.3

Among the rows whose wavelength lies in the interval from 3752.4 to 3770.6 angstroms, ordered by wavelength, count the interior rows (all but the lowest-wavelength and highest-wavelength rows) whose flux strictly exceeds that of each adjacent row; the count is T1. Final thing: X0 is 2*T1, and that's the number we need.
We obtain 10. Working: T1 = 5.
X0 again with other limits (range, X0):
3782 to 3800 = 12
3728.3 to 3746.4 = 10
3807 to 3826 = 14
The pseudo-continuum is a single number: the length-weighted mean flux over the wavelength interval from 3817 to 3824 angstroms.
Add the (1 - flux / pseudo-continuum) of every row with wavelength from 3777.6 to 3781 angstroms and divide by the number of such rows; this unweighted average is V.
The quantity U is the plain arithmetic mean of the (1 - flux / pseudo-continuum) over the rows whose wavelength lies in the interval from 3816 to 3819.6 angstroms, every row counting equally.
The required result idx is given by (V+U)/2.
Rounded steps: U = -0.01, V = 0.07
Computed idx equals 0.027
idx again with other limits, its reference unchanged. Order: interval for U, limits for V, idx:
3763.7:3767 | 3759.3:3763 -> -0.041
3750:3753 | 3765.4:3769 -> -0.004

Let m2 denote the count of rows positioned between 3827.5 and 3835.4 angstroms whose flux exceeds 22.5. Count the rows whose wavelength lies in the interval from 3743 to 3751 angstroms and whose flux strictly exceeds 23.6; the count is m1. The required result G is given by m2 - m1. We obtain 0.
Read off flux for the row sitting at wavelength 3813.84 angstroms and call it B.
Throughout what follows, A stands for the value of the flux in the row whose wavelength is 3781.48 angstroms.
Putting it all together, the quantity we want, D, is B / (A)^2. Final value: 0.034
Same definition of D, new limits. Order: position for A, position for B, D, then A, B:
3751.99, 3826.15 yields 0.036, 24.78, 22.13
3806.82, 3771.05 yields 0.045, 22.87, 23.28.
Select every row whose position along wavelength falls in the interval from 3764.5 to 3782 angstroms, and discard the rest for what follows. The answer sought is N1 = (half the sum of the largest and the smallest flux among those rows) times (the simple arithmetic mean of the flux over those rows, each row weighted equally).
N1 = 551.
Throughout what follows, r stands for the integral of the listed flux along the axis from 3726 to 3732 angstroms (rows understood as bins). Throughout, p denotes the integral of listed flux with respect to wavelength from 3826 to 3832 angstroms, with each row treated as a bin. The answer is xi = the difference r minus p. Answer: 1.5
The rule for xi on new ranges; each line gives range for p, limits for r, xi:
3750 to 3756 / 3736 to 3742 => -2.7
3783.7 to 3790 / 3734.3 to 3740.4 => -11.2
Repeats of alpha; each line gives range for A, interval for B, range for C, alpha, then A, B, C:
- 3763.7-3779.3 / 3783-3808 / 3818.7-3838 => 36.4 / 1.4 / 24.3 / 2.09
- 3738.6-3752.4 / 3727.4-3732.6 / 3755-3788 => 22.2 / 1.9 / 24.4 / 1.77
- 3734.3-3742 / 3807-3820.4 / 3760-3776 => 19.5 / 2.3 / 23.3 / 1.92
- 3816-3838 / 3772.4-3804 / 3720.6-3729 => 23.9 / 2.0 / 23.9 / 1.97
